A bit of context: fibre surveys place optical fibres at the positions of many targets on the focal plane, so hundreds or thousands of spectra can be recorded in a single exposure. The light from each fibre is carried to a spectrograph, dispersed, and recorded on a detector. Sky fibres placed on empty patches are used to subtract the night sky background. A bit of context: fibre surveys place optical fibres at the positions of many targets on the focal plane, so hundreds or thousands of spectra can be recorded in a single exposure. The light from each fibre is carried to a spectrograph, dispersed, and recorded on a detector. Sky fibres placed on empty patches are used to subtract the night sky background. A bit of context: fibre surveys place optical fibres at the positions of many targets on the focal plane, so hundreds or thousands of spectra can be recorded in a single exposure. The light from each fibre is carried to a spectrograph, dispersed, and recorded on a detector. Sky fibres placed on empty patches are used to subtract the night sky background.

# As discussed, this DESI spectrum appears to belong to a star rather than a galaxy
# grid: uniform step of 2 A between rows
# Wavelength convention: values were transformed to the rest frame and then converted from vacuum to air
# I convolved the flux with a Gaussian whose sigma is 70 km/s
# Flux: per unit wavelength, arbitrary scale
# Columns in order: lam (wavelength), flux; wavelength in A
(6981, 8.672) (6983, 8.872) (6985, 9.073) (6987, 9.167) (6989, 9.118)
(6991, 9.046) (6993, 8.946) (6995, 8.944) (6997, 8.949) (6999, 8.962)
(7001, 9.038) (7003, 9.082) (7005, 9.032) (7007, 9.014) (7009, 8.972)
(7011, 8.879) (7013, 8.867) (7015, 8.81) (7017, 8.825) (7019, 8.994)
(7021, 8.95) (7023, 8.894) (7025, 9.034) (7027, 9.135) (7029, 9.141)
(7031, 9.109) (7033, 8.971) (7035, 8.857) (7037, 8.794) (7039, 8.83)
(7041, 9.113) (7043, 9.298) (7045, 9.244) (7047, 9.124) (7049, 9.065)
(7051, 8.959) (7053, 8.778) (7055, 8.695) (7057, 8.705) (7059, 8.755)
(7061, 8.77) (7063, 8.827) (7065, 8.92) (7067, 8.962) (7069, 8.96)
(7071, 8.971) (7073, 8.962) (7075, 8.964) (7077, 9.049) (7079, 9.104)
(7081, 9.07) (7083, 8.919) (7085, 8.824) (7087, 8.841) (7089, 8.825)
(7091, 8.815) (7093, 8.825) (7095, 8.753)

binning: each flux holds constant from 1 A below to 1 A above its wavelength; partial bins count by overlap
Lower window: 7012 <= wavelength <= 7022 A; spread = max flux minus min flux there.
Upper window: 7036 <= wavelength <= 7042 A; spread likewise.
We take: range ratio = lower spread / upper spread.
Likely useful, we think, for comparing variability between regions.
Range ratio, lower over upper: 0.58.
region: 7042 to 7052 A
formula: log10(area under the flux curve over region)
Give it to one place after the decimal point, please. 2.0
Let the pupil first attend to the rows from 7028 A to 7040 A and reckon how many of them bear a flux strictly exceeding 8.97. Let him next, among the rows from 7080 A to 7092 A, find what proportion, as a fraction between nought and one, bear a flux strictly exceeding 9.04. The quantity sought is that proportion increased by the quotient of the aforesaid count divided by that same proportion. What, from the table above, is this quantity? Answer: 18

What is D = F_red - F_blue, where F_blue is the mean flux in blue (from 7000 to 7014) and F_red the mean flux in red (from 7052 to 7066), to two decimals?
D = -0.20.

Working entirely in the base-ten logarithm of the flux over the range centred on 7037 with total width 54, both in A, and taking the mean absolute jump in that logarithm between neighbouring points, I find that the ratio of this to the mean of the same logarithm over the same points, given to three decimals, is 0.004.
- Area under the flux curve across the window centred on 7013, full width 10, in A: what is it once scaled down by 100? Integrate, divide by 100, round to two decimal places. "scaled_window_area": 0.89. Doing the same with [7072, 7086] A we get 1.26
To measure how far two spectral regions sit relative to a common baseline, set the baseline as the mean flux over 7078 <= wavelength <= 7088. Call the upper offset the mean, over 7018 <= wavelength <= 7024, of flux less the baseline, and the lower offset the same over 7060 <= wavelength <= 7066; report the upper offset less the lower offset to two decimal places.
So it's 0.11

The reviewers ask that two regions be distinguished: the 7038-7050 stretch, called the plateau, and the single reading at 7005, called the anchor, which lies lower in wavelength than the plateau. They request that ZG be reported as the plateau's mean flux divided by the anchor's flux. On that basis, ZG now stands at 1.01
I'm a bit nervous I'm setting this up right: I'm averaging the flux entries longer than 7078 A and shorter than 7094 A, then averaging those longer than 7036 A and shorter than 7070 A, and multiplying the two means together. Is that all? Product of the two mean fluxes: 79.5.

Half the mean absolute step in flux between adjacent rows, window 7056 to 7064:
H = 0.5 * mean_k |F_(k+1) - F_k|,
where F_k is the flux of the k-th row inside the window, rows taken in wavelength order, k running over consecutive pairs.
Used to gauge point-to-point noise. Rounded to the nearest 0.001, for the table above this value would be 0.020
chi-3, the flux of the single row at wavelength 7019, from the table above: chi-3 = 8.994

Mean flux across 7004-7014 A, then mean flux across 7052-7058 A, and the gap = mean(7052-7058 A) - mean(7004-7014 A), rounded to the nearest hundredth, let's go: -0.23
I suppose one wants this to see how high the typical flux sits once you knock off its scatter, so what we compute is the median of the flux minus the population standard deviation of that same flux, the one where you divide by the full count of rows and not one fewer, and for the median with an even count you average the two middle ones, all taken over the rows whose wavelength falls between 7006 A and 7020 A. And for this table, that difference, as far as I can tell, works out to 8.80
